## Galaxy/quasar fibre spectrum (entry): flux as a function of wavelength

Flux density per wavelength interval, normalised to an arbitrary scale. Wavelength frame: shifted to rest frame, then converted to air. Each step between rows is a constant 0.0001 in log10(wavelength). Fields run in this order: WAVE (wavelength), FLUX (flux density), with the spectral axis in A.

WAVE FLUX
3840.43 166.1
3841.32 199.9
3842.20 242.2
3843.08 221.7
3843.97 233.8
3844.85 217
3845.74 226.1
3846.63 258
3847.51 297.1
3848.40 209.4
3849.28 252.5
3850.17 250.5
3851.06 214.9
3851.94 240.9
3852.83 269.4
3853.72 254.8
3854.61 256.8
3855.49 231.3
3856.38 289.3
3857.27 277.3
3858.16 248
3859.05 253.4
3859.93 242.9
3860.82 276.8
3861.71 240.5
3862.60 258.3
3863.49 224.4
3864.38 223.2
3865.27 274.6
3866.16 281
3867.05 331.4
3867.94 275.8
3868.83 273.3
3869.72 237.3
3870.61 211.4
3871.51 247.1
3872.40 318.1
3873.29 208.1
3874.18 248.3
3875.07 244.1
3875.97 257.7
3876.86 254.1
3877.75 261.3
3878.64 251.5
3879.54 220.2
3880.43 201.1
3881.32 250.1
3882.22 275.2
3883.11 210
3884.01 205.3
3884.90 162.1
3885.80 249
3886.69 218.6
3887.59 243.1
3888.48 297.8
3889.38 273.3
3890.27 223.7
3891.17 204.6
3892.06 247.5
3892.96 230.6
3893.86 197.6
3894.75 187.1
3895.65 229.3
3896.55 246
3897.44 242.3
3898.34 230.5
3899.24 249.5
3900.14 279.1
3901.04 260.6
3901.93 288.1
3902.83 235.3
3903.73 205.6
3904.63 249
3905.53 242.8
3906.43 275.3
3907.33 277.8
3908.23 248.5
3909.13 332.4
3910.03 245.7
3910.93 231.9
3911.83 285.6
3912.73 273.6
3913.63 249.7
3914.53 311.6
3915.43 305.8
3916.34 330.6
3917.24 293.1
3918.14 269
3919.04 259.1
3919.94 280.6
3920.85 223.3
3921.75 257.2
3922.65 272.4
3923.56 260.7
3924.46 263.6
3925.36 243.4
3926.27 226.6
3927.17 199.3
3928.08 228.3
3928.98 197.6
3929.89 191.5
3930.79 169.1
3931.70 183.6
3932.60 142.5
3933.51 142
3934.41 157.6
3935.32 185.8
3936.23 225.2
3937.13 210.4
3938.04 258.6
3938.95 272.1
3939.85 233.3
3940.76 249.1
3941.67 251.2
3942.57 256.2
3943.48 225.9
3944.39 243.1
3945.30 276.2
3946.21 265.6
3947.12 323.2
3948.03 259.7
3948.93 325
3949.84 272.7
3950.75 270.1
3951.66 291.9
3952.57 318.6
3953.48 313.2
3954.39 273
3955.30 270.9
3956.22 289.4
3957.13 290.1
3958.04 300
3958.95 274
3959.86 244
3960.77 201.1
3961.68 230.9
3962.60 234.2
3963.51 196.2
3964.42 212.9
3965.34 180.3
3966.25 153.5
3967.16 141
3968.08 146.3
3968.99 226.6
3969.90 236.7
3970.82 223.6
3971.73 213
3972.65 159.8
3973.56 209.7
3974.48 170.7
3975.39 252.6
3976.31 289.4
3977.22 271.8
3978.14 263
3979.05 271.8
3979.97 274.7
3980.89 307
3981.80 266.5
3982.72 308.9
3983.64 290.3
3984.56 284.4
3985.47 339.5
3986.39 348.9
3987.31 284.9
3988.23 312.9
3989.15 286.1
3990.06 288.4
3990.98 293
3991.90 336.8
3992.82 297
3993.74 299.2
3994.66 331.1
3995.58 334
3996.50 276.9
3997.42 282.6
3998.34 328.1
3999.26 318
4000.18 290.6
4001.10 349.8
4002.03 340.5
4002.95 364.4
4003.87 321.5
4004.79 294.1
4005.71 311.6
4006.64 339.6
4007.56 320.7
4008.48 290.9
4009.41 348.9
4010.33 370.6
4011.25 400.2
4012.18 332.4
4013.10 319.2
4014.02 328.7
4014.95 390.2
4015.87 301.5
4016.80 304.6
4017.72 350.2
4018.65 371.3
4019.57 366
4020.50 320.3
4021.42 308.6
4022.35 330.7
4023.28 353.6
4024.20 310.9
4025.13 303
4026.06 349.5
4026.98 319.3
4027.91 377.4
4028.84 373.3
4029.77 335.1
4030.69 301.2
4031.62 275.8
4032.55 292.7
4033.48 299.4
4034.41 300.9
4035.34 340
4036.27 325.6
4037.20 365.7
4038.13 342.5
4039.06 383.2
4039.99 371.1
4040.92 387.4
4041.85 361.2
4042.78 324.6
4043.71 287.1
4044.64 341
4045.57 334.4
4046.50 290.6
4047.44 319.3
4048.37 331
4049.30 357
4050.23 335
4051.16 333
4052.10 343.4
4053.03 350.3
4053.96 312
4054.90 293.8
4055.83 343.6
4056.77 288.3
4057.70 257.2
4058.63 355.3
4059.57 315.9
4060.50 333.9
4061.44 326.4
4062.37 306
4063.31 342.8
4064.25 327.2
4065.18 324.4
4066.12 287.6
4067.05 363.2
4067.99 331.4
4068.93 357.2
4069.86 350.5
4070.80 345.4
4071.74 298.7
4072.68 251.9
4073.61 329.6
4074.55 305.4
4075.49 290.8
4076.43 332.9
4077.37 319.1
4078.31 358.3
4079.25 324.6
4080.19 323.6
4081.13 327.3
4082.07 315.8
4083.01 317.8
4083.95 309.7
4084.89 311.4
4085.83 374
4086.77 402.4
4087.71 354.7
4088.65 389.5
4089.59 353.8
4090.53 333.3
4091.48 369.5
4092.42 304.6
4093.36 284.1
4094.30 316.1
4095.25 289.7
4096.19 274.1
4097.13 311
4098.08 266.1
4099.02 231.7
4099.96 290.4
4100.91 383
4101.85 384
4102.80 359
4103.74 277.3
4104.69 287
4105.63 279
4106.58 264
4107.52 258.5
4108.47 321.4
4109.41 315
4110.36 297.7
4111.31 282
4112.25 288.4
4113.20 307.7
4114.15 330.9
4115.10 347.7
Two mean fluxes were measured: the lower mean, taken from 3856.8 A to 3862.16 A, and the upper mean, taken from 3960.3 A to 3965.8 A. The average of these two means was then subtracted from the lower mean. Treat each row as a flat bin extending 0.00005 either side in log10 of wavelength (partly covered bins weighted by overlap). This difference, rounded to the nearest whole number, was 24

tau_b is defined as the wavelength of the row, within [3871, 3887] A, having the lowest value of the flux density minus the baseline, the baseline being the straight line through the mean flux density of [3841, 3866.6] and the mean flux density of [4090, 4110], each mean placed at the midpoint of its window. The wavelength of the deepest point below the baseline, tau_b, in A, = 3884.90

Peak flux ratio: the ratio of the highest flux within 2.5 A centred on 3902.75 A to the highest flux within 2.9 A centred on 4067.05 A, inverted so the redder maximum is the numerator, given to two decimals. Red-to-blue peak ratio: 1.26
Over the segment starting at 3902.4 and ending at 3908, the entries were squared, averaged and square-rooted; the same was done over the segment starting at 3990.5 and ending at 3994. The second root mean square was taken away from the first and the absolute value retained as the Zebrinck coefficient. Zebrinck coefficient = 58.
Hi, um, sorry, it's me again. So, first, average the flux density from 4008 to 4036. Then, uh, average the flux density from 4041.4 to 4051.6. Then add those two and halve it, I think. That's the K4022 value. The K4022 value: 330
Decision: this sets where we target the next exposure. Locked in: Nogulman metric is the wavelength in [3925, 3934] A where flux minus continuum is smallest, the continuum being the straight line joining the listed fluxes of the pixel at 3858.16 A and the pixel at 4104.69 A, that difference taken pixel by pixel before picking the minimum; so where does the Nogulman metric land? 3933.51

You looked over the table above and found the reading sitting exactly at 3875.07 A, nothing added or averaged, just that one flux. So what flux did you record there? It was 244.1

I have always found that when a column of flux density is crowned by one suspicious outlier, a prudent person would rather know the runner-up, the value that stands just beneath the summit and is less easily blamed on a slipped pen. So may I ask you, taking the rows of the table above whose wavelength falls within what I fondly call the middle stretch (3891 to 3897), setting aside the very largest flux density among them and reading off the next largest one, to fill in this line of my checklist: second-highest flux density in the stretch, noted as 246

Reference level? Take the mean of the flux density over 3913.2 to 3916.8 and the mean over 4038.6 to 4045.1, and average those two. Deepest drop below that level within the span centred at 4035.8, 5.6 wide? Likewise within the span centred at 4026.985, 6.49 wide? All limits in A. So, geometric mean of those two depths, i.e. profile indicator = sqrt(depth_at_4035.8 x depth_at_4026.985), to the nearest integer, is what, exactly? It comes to 24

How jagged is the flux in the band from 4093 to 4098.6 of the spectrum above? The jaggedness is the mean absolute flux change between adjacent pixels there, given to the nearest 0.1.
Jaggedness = 31.2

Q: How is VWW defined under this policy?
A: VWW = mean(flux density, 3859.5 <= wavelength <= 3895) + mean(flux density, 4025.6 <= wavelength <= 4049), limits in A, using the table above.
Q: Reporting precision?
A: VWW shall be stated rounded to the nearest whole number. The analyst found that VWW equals 577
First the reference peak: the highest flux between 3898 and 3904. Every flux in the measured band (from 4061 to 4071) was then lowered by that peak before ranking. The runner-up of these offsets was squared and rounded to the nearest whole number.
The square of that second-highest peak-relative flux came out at 4775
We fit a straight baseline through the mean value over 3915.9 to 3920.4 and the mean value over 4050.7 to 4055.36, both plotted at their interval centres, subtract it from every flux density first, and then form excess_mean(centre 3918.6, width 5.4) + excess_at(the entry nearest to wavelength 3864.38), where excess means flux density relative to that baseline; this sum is -58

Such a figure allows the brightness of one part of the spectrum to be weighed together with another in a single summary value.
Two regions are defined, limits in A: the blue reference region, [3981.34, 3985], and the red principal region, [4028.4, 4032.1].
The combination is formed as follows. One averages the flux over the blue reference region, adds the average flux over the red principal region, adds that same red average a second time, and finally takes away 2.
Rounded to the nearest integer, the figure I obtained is 928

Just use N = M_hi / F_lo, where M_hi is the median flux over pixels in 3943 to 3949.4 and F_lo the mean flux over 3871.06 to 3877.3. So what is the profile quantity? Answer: 1.05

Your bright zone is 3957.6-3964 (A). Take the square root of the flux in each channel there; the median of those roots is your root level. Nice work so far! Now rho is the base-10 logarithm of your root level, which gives 1.18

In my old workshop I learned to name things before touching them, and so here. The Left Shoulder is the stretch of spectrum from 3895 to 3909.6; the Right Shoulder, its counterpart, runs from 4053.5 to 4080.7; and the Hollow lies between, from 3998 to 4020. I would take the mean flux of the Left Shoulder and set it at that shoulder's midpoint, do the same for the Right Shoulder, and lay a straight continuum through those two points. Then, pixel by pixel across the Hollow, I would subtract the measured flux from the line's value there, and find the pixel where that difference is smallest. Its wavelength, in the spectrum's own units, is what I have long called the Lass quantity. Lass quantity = 4011.25 A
